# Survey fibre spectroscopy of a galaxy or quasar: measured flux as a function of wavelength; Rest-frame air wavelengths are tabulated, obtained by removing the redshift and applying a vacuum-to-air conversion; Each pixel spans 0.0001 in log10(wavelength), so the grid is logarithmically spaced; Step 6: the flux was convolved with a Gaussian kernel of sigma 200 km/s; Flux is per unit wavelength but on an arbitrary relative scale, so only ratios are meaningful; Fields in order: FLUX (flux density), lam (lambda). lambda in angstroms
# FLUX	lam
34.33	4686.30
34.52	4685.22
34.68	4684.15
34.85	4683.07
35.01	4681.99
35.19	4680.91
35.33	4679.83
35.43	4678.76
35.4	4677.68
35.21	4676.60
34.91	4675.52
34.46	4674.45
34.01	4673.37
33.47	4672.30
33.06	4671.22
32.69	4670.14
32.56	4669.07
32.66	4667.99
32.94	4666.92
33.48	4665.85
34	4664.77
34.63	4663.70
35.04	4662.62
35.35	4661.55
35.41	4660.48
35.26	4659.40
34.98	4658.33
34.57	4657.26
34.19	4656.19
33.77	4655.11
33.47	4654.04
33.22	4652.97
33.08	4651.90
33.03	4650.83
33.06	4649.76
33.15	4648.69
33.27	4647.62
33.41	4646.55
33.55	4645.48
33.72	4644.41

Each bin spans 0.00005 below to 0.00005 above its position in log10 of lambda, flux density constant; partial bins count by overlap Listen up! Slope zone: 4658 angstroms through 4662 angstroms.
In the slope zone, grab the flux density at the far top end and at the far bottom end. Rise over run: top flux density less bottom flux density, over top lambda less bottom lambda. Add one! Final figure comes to 1.1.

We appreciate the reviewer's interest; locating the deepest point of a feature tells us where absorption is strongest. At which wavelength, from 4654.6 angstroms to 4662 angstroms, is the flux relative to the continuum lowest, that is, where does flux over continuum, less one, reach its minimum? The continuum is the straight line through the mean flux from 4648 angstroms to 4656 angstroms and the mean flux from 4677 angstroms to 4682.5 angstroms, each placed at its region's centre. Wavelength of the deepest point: 4655.11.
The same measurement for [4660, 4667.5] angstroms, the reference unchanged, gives 4666.92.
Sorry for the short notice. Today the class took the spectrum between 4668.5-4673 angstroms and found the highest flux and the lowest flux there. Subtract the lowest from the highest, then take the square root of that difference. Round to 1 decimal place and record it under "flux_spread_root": 1.0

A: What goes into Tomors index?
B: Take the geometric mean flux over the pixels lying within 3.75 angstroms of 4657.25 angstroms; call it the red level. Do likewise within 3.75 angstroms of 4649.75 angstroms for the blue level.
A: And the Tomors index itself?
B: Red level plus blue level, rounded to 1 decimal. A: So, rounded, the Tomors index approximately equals 67.7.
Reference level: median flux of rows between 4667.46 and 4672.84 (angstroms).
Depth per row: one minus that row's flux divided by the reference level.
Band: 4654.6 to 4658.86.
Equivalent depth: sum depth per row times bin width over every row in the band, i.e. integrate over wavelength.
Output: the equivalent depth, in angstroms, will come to -0.22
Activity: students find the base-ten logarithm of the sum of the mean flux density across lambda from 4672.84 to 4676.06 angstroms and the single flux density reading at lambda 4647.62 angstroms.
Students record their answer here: 1.83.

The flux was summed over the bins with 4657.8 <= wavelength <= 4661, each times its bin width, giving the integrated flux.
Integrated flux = 113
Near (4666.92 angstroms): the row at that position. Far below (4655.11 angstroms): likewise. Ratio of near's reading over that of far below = 0.98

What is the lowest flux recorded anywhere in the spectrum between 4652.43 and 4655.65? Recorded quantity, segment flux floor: 33.22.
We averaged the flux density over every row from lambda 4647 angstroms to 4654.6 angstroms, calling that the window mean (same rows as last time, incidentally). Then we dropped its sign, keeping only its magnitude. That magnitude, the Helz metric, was 33.2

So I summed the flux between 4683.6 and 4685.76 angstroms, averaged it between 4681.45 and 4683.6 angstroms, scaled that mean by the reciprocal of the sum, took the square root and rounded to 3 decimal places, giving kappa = 0.710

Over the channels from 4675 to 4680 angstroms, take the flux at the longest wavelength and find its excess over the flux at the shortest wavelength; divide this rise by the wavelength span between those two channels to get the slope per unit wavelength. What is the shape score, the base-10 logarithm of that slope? -1.0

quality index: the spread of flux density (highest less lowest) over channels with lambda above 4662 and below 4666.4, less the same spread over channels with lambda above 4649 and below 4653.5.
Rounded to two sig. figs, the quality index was 1.4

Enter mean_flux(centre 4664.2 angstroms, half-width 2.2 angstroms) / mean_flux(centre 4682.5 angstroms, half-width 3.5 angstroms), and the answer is 0.98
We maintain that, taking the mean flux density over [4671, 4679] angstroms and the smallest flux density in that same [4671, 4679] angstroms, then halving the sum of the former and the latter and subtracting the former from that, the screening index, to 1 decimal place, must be -0.7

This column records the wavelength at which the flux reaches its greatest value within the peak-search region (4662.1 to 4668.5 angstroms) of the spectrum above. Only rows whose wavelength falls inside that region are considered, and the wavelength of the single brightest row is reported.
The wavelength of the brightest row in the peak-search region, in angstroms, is 4662.62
